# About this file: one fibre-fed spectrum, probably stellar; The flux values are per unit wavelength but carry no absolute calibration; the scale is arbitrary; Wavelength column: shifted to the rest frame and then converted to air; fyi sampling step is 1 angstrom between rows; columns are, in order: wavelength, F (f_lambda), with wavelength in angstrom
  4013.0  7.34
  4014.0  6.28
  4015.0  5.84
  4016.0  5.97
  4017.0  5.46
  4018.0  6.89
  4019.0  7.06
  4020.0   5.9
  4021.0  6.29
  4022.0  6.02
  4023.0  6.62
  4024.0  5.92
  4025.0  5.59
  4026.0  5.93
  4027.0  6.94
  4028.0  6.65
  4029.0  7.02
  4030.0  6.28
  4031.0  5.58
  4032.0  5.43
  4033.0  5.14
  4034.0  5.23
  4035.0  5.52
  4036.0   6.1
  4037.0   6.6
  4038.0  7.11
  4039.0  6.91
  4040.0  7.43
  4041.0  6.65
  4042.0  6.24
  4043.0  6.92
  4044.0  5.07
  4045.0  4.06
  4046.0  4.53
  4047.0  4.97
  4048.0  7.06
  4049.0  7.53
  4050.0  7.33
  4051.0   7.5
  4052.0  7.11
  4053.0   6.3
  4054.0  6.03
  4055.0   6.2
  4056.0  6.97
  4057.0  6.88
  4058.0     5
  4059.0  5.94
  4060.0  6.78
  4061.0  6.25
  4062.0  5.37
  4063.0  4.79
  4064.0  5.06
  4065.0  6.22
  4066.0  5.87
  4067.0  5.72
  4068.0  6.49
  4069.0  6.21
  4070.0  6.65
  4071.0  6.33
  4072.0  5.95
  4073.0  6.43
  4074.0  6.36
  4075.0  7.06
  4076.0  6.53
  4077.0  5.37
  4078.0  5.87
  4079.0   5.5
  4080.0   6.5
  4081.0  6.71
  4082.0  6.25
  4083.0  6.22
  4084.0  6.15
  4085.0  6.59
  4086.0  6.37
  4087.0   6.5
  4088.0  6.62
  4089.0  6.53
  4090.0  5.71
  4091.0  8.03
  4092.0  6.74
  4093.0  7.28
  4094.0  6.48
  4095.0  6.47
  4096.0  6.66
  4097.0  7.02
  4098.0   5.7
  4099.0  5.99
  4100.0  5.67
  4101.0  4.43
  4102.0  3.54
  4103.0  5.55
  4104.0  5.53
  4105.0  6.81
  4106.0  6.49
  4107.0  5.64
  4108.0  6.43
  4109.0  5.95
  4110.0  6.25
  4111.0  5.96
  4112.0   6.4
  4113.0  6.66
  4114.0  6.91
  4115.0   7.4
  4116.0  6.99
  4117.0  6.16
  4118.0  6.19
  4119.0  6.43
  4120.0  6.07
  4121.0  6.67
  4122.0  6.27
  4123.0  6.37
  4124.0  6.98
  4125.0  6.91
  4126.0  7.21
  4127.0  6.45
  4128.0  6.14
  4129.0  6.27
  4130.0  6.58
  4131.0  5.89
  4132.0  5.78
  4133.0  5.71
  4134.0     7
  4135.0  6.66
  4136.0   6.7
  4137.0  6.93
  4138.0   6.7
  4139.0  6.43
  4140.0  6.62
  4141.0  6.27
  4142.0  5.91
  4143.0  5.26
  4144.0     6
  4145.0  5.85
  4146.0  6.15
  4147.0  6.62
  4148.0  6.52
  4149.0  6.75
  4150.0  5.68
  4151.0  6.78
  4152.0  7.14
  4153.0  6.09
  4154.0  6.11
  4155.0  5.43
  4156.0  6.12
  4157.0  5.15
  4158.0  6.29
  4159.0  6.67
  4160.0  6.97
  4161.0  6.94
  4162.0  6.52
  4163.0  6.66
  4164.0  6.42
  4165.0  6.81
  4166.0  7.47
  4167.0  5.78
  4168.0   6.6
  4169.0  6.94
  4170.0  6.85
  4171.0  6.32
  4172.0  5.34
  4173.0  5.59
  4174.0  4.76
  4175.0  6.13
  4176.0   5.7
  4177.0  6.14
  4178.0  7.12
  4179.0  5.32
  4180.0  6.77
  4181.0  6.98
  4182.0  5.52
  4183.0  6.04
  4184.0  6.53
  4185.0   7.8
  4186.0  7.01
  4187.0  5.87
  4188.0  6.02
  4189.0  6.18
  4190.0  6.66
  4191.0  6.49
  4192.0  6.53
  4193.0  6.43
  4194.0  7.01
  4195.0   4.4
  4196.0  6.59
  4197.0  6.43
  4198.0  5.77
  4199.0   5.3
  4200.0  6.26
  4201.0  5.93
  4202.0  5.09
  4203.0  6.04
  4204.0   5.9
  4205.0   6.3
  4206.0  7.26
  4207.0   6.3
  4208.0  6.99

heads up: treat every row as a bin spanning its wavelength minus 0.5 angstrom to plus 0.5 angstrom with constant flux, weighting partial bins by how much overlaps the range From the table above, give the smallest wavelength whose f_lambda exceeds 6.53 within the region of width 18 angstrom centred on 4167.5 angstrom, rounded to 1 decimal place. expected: 4159.0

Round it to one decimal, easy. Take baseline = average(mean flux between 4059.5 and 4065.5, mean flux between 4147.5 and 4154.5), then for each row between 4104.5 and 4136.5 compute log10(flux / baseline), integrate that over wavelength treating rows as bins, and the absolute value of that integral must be 0.8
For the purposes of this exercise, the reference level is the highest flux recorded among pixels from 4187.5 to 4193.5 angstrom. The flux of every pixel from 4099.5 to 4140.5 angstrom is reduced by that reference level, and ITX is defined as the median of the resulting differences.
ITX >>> -0.23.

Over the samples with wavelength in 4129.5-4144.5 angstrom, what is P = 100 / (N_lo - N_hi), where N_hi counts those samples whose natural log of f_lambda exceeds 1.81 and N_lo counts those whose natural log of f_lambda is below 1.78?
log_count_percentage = -25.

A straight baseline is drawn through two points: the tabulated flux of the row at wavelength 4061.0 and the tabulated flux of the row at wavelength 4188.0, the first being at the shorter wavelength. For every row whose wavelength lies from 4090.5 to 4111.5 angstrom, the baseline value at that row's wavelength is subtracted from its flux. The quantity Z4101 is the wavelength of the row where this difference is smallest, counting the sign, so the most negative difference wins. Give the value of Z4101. 4102.0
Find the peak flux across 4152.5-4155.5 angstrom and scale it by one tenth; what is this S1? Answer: 0.611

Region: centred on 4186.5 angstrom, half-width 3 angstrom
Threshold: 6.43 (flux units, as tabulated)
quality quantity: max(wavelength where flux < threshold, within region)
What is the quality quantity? 4189.0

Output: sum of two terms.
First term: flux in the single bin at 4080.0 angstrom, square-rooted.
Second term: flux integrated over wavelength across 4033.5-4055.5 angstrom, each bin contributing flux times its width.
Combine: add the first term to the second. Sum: 141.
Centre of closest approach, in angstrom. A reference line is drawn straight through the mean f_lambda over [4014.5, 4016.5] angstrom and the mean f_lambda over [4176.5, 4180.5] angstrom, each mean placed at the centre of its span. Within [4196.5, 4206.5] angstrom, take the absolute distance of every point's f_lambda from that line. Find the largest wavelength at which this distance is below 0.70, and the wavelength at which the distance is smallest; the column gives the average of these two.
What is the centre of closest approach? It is 4201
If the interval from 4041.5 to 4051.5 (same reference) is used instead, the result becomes 4042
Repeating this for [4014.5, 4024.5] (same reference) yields 4024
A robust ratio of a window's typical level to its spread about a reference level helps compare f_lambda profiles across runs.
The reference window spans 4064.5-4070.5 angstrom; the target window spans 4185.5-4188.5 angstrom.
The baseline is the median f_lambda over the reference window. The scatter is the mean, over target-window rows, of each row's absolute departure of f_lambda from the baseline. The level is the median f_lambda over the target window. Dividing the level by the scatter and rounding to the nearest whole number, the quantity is 14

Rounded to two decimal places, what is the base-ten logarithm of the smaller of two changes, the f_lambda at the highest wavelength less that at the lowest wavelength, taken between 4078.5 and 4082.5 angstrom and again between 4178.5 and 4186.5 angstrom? -0.12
